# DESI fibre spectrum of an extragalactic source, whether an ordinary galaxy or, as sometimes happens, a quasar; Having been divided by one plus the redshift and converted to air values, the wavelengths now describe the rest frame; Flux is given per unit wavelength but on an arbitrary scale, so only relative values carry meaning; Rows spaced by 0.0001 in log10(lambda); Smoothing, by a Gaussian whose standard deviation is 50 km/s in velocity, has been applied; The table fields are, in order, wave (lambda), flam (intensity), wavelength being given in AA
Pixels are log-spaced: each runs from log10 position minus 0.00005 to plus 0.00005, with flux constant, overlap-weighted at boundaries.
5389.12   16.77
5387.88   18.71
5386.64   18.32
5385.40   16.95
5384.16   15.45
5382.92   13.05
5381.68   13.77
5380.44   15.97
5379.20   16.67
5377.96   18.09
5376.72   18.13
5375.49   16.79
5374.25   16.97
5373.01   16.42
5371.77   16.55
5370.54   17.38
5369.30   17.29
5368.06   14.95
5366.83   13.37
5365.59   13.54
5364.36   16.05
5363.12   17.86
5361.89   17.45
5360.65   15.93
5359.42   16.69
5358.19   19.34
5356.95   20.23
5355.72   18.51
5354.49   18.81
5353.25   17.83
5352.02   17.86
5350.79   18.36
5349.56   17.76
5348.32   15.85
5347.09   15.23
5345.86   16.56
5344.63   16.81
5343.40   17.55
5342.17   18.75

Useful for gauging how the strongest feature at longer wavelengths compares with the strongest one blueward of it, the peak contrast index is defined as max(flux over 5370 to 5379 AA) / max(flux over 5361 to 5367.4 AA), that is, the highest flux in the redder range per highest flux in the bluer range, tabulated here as 1.02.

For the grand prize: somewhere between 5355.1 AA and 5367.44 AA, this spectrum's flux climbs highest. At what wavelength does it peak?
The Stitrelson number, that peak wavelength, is 5356.95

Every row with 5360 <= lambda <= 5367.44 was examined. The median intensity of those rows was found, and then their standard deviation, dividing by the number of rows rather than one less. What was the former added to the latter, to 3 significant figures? 17.7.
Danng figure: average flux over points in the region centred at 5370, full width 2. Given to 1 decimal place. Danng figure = 17.3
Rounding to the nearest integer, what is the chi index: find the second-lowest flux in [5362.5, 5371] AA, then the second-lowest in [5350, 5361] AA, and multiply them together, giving 226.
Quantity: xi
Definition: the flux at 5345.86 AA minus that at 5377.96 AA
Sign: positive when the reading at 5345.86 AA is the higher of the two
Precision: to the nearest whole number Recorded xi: -2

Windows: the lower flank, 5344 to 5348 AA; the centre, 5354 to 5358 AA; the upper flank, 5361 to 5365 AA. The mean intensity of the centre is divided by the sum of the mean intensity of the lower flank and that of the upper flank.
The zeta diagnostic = 0.58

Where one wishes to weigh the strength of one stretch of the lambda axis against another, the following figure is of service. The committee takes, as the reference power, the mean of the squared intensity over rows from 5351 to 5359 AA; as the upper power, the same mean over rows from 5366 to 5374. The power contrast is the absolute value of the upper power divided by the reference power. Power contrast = 0.73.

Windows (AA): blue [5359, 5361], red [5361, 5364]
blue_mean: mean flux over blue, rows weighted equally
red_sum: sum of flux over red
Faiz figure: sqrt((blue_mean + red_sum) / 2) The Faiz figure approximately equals 5.08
